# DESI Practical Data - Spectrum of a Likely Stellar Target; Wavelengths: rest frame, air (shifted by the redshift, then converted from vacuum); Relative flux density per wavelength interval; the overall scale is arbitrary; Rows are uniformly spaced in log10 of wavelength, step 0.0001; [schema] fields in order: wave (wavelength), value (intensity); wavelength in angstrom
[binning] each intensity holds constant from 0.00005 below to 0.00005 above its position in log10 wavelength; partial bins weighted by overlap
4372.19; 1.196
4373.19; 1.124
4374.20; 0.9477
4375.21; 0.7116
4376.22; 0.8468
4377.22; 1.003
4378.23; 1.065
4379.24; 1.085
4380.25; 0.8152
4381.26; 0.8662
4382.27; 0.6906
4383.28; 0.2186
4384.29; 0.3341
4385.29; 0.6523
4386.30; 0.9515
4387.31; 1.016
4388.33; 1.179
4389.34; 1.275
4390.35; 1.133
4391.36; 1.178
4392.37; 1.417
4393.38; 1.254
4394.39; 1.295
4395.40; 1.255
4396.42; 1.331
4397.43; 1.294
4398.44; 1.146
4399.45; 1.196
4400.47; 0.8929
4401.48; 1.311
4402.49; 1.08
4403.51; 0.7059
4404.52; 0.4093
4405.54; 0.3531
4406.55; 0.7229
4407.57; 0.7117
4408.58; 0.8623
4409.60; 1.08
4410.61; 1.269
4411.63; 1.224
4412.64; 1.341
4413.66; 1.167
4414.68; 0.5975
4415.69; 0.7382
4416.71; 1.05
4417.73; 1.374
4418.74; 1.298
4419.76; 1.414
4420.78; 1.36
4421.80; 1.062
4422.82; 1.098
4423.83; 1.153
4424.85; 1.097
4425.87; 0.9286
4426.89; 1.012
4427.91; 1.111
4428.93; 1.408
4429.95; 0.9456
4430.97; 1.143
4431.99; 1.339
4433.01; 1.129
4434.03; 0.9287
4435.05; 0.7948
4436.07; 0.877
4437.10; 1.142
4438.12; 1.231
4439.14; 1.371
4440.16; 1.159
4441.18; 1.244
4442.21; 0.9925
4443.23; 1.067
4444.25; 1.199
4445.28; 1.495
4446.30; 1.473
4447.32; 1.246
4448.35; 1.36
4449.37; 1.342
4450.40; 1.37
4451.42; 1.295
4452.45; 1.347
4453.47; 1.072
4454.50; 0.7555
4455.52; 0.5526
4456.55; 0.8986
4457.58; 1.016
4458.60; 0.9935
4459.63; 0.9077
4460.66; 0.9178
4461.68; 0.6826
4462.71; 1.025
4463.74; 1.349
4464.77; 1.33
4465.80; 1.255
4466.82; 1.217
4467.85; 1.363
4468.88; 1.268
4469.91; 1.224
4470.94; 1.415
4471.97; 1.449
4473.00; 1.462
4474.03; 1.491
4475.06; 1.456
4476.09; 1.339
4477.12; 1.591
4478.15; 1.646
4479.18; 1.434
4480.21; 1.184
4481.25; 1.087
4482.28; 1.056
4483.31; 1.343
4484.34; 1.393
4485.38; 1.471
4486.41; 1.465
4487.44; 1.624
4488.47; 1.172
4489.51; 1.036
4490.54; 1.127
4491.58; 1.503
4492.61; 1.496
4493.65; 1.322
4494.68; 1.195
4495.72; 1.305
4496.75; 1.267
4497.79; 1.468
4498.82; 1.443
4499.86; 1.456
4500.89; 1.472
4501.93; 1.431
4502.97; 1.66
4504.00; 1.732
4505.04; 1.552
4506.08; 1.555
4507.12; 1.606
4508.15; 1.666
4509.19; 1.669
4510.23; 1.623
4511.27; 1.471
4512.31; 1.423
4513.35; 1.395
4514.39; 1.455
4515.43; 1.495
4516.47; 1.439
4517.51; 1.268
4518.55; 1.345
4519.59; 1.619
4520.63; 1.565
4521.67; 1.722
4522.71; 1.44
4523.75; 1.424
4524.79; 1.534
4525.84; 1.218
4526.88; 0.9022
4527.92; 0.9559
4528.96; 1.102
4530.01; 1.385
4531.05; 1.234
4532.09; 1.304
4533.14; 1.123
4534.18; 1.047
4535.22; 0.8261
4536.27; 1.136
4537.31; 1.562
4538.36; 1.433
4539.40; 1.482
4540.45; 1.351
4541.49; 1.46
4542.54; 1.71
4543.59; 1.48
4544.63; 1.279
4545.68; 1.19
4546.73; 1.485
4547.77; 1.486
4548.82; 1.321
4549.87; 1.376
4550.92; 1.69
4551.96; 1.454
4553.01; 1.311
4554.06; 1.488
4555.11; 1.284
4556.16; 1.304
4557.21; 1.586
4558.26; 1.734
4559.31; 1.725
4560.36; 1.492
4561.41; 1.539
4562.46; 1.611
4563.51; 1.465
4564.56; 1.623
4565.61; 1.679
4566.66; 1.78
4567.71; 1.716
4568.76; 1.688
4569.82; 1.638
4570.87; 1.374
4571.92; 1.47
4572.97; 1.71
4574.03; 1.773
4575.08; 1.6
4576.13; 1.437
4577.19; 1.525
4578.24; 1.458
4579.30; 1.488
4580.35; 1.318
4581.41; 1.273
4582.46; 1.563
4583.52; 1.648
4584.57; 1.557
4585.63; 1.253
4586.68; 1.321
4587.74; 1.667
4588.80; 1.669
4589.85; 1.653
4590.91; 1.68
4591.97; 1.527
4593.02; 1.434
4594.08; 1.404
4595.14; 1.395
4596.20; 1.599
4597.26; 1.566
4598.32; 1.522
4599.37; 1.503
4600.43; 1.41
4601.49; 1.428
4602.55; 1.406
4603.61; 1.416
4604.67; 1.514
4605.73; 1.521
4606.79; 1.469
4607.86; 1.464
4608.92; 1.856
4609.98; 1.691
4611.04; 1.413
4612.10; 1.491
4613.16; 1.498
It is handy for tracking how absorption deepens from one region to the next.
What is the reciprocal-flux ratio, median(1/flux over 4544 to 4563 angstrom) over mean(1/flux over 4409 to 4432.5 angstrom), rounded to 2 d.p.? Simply 0.74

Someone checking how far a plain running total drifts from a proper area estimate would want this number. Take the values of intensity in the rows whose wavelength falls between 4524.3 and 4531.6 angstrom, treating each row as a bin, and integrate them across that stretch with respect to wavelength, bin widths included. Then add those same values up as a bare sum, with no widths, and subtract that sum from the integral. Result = 0.35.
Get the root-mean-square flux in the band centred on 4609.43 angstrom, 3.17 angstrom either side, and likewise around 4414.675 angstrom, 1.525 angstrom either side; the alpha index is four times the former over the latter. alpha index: 7.2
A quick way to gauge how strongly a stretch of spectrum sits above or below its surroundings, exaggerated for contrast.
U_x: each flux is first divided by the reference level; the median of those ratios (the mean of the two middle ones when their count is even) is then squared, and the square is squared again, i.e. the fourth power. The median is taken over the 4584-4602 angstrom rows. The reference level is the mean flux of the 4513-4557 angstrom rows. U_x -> 1.57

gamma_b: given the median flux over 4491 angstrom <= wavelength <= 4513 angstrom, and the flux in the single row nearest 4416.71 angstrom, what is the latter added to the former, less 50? -47.5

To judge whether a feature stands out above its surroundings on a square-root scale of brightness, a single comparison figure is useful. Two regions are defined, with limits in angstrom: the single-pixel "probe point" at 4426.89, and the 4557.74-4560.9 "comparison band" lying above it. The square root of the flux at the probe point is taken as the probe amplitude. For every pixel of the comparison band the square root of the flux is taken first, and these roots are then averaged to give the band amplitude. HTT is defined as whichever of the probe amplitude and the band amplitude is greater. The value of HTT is 1.28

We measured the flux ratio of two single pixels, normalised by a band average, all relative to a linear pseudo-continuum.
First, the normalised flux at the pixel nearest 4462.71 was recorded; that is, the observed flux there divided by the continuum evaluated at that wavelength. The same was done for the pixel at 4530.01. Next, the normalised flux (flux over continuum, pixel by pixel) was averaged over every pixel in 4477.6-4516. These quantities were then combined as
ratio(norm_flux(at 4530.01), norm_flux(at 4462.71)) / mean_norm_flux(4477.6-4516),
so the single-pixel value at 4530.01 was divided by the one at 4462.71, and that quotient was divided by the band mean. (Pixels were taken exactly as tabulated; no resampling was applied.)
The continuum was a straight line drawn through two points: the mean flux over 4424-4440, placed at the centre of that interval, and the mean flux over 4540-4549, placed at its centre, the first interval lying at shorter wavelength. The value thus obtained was 1.0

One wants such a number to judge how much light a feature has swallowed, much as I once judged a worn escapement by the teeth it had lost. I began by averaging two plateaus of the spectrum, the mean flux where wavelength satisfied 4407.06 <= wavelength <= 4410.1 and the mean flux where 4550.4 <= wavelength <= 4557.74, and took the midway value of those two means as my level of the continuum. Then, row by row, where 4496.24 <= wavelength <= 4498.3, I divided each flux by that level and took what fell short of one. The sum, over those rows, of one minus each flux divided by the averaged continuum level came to -0.35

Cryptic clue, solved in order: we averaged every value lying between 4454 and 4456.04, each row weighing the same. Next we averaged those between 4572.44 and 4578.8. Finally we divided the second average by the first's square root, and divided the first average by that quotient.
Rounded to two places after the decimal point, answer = 0.33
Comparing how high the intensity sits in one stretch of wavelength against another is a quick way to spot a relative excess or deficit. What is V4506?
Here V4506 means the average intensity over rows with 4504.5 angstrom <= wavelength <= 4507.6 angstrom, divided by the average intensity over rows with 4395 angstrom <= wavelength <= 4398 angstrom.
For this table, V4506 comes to 1.21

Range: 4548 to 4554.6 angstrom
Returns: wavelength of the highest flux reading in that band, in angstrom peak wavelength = 4550.92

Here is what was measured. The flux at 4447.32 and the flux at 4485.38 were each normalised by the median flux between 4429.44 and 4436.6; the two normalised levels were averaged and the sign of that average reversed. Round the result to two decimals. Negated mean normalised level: -1.44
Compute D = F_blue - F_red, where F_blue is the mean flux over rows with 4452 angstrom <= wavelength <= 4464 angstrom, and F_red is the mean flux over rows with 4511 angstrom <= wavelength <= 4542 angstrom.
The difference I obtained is -0.4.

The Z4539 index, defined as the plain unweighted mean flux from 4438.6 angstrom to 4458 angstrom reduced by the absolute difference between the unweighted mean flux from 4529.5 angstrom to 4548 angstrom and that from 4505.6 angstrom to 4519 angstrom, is 1.01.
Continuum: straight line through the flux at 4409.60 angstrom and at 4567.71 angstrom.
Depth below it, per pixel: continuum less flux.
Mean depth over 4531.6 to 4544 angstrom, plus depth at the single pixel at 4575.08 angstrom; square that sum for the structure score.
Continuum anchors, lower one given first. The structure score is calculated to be 0.17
